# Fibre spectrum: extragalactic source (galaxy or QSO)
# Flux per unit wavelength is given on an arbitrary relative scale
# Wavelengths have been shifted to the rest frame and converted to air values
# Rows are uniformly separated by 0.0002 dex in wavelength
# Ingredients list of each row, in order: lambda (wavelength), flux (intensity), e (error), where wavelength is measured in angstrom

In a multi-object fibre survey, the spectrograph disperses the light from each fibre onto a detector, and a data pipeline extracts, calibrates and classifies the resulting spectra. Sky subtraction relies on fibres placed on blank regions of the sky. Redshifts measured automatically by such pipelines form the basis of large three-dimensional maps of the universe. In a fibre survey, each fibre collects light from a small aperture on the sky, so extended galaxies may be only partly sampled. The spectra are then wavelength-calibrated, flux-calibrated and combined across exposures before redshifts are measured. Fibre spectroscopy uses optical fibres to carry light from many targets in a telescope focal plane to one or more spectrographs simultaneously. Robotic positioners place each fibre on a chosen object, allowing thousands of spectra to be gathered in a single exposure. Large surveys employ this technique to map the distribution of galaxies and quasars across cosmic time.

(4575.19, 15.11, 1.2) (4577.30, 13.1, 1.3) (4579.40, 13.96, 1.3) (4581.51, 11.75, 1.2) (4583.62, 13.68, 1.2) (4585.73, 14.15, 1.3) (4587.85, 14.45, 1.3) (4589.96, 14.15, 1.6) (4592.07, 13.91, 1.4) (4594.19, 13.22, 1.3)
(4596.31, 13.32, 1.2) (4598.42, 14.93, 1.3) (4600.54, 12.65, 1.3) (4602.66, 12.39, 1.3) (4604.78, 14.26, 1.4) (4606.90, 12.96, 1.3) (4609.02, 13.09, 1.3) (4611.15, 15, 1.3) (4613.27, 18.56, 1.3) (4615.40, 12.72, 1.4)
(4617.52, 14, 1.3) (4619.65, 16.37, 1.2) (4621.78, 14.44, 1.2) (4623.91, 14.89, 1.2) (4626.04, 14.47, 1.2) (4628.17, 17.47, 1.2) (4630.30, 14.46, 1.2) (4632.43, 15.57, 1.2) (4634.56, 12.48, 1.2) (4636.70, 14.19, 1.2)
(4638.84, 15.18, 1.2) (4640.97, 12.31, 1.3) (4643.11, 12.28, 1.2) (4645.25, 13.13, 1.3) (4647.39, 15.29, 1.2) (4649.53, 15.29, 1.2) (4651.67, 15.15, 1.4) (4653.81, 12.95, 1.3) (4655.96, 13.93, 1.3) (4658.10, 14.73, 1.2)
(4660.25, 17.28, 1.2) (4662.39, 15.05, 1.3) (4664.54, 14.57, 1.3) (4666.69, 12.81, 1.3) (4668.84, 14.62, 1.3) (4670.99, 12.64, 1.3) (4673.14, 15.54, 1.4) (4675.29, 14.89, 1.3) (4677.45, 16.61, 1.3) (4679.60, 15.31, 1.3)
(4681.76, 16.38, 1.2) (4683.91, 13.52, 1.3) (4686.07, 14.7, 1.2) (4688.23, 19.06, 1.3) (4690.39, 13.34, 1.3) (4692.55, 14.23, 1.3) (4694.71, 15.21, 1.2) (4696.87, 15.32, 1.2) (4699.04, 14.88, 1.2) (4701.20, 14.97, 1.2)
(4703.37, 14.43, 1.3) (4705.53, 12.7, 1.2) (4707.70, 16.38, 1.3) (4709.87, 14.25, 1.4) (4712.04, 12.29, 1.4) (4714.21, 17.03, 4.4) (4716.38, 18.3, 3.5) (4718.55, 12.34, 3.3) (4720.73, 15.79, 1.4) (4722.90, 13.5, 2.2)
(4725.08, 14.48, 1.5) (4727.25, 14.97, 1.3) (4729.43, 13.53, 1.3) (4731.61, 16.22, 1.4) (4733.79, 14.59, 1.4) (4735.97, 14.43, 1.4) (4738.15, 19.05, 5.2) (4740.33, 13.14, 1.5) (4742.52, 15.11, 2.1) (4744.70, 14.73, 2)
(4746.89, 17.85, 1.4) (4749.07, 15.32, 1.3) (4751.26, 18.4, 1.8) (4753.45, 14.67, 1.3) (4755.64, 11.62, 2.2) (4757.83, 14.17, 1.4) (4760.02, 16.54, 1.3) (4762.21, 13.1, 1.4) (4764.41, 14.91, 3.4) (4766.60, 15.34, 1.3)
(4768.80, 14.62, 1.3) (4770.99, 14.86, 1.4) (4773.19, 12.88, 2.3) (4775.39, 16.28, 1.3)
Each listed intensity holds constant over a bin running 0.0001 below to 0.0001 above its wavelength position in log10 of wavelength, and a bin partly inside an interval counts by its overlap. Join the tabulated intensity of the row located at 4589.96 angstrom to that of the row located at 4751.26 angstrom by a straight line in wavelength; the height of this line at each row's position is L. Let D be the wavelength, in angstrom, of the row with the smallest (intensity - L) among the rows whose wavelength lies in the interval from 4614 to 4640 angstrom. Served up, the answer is 4634.56 angstrom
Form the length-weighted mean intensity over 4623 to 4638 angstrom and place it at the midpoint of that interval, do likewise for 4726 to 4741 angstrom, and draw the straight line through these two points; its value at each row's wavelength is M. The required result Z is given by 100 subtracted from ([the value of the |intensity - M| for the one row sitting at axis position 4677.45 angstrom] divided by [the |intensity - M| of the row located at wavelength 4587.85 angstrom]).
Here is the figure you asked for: -91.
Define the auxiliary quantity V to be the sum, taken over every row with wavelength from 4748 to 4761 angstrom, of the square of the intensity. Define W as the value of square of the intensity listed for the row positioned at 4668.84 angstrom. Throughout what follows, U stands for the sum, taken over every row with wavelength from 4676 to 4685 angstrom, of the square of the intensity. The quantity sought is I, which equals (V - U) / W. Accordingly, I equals 2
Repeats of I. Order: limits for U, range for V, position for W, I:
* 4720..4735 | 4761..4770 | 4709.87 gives -3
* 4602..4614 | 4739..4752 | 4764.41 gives 1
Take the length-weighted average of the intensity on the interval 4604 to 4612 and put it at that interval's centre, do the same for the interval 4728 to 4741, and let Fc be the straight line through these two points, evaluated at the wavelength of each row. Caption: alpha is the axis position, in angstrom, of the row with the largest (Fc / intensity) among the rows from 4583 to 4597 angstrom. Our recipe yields 4594.19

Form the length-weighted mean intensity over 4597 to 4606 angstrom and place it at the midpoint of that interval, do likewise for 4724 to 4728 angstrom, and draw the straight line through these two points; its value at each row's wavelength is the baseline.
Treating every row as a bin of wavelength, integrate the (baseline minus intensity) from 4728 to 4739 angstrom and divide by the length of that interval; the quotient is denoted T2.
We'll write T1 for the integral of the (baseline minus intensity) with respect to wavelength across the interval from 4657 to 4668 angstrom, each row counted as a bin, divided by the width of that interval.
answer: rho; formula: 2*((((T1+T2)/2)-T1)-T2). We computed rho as 1.4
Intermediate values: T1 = -0.8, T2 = -0.7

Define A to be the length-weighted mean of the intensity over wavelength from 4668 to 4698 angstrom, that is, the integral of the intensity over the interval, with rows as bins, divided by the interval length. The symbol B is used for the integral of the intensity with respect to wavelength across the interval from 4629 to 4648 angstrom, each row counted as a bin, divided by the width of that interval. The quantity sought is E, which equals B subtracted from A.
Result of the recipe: 1.2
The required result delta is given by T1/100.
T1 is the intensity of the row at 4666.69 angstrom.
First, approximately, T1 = 12.81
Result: 0.128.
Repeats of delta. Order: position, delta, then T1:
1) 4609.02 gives 0.131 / 13.09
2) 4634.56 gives 0.125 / 12.48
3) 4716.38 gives 0.183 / 18.3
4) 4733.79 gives 0.146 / 14.59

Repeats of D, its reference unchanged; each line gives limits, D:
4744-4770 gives 4755.64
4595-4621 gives 4615.40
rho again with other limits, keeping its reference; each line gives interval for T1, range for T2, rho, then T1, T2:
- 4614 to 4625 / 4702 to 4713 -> 0.4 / -0.9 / 0.5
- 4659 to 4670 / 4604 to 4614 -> 1.7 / -0.7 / -1.0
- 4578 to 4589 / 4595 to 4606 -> 0.2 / -0.2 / 0.0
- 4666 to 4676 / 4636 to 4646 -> -0.6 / 0.1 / 0.5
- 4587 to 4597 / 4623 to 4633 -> 1.9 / -0.4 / -1.6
